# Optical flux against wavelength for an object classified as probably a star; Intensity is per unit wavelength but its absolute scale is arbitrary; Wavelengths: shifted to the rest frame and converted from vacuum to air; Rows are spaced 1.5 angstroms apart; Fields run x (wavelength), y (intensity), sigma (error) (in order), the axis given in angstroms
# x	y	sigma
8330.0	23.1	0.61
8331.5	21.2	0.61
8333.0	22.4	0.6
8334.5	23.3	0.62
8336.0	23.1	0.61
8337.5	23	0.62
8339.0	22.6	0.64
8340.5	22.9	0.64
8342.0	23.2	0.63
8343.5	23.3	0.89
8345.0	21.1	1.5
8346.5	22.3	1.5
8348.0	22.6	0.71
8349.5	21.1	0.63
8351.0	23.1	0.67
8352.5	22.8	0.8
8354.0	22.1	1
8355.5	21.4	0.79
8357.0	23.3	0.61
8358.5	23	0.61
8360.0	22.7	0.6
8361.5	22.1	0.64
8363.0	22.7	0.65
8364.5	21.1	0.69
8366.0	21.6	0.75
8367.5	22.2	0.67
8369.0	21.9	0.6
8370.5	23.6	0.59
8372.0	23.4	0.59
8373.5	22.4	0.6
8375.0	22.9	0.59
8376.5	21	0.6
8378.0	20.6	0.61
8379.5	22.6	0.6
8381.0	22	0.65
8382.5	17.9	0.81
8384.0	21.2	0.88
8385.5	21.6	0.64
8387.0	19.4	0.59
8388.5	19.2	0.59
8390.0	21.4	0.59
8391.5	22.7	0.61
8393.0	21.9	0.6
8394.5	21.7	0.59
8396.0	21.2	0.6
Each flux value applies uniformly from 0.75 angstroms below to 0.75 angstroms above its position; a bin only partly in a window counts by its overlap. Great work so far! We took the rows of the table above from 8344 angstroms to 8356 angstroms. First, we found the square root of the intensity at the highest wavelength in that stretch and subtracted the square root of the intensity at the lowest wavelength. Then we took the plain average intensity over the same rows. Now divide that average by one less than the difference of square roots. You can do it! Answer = -23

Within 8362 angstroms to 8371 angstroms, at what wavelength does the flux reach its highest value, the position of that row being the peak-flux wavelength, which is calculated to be 8370.5 angstroms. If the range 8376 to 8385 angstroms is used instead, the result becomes 8379.5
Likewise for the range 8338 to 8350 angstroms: 8343.5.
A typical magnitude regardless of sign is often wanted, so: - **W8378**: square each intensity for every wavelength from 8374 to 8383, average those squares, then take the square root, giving 21.2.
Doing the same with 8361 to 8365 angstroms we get 22.0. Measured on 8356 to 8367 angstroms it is 22.4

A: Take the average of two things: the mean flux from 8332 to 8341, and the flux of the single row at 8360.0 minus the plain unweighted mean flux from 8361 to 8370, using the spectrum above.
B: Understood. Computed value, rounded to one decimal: 11.8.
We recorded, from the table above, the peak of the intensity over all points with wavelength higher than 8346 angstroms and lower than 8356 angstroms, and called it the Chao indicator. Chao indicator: 23.1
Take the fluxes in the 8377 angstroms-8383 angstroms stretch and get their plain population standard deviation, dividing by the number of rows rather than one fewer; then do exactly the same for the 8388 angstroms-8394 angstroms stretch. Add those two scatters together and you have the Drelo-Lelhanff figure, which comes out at 3.1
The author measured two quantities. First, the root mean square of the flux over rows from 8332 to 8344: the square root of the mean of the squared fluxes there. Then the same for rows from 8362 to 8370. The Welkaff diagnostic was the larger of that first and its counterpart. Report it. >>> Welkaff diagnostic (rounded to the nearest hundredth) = 22.98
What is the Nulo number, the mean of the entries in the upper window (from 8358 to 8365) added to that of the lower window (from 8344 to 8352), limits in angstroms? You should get 44.4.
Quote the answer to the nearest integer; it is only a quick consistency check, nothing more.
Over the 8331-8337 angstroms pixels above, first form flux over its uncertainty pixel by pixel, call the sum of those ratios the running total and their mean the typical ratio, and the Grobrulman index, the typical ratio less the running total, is -111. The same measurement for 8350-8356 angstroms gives -84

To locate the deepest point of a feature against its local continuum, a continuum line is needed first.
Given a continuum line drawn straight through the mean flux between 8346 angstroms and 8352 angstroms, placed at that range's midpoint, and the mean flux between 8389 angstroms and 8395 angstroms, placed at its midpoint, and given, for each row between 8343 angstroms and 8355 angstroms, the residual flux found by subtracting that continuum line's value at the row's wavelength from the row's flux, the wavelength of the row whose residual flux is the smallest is 8345.0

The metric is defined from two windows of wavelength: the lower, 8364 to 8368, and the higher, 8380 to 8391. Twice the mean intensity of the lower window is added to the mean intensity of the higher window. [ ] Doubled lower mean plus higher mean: 64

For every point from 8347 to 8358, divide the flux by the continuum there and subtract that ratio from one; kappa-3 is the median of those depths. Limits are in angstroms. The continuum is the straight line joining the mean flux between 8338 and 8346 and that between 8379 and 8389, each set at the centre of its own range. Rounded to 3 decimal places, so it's -0.012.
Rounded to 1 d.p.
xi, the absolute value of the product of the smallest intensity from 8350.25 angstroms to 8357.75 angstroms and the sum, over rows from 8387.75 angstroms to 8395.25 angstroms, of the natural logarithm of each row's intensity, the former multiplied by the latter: 327.5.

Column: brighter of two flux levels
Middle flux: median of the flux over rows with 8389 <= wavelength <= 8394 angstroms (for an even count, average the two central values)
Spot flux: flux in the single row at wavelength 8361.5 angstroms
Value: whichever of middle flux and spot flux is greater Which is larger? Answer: 22.1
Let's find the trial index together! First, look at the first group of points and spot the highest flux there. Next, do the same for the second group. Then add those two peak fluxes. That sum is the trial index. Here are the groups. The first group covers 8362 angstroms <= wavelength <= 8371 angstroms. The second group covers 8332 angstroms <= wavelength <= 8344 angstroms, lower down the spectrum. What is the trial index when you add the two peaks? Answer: 46.9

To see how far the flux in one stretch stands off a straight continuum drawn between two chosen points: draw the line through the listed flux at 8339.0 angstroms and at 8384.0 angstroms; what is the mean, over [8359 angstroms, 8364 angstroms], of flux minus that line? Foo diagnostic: 0.6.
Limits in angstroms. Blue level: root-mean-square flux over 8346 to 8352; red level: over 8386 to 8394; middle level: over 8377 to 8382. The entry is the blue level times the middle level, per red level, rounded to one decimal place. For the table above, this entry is 23.1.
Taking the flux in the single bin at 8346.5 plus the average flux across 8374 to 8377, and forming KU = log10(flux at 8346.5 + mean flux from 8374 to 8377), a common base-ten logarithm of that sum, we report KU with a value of 1.65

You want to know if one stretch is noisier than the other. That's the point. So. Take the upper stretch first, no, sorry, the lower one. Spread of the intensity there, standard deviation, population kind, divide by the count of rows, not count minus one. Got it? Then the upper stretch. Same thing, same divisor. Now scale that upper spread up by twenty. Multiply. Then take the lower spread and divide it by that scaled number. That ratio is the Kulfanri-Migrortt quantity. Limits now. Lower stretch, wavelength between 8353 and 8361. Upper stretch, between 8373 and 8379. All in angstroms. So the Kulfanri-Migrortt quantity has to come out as 0.0356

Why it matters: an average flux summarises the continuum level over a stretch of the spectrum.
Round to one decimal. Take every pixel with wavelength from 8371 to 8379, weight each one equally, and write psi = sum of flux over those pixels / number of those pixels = 22.1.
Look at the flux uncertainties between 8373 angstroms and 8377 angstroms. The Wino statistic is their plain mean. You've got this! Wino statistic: 0.60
